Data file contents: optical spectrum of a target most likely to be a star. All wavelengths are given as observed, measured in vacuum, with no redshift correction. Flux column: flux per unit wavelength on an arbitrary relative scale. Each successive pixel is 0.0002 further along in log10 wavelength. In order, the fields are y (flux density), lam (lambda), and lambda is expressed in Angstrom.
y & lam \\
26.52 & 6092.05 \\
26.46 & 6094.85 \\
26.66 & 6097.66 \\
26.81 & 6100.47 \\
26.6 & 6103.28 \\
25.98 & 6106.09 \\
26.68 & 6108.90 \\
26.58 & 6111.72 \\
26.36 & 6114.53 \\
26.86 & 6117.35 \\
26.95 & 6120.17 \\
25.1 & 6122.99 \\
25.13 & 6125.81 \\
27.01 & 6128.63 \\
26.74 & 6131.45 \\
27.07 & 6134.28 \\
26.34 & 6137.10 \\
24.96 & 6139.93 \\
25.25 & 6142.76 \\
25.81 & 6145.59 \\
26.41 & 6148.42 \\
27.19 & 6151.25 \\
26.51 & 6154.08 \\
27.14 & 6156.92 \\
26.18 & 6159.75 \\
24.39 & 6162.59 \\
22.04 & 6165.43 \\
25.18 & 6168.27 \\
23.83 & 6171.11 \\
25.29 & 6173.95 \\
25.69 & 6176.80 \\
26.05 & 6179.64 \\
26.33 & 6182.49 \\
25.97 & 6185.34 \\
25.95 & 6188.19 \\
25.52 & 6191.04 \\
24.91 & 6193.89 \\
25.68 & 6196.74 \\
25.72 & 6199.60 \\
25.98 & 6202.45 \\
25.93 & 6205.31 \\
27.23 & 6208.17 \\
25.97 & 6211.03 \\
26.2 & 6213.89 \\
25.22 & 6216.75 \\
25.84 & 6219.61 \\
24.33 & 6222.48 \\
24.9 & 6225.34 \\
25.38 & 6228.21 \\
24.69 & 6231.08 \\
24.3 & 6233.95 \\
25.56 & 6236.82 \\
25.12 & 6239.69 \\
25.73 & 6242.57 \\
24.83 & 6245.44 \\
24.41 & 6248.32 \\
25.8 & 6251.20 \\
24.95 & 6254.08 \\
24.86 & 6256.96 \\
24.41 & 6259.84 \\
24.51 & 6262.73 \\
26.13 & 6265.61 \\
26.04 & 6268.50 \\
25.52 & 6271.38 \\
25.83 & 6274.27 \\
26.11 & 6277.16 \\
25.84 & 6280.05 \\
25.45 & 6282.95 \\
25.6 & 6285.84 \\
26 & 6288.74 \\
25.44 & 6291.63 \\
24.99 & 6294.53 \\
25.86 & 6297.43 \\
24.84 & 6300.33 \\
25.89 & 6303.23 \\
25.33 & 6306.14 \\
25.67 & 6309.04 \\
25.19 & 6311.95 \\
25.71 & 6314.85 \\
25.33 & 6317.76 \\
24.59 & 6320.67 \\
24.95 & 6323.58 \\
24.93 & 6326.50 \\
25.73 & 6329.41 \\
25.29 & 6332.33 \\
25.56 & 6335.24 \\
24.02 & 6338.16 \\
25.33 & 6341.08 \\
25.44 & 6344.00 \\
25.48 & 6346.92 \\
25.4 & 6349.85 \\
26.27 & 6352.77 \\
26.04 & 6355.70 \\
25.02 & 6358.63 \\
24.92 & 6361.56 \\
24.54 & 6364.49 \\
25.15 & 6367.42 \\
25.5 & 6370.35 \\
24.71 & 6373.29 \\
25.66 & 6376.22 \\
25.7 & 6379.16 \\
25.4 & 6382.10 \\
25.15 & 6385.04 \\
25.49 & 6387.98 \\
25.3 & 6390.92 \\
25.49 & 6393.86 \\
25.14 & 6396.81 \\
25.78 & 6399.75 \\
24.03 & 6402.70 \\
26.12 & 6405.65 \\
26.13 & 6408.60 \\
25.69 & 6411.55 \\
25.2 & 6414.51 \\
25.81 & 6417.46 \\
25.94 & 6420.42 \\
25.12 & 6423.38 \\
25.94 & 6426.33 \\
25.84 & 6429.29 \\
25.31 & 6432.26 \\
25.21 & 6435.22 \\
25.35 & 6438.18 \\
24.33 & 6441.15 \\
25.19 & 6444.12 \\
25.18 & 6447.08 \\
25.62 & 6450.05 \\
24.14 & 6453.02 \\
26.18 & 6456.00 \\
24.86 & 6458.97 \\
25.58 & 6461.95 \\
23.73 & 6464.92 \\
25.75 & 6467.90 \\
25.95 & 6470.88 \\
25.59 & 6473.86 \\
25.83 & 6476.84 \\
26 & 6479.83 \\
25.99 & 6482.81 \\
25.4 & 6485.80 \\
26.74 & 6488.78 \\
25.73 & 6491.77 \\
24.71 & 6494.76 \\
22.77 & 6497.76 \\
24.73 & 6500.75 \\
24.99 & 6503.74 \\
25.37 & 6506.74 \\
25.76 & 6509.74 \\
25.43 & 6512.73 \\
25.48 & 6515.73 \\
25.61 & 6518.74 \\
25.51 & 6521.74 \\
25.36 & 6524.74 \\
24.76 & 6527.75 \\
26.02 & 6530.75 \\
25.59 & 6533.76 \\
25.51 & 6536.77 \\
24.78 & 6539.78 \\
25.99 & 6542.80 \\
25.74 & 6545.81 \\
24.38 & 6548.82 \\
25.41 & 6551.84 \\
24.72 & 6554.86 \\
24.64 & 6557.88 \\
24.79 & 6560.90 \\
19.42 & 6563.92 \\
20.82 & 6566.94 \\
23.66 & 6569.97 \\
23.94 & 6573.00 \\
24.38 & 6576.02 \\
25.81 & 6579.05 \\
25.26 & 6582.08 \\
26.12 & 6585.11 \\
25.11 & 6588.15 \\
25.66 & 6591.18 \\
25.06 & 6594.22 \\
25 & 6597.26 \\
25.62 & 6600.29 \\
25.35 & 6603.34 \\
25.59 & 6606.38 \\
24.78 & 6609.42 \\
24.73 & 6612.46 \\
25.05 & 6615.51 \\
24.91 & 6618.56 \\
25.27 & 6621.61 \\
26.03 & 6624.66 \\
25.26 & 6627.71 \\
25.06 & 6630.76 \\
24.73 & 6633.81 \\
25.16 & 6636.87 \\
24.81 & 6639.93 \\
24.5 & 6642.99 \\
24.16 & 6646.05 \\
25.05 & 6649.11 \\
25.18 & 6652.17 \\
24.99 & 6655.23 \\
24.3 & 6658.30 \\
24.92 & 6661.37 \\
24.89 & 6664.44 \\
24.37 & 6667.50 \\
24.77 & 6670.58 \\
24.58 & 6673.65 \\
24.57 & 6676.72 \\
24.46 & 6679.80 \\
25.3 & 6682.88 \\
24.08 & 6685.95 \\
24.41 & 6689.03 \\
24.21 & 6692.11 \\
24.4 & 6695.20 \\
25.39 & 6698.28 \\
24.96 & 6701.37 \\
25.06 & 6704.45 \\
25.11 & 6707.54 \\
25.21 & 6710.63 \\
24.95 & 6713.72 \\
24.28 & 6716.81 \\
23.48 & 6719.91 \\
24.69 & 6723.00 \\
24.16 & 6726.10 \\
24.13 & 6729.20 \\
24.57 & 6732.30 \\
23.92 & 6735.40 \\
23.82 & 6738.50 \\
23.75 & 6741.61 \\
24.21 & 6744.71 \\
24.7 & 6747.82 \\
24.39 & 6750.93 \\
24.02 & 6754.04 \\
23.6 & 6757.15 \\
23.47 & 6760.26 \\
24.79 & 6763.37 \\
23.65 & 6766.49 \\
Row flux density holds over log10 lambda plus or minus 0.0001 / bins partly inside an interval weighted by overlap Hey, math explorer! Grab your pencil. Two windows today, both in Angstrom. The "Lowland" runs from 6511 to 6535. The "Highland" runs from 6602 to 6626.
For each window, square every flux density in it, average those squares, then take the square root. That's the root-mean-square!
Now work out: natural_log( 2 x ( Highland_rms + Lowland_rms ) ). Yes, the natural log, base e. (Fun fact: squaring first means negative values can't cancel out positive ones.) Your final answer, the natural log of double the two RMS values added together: 4.62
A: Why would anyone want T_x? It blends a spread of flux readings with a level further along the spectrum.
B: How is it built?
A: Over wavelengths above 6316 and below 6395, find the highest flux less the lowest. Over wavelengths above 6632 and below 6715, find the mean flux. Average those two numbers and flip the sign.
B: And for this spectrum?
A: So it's -13.5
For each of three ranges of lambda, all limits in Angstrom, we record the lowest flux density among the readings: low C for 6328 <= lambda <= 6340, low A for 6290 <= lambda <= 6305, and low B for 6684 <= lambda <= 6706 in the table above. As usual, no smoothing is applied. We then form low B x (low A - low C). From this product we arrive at 20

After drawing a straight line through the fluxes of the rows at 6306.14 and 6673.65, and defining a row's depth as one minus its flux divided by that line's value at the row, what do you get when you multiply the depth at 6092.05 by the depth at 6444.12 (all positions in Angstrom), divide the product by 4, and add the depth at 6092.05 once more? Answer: -0.029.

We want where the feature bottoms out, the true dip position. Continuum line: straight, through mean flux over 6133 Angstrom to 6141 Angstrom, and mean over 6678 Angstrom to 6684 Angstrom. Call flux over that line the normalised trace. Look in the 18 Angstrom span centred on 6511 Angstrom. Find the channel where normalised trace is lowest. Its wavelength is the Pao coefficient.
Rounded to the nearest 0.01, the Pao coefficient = 6503.74 Angstrom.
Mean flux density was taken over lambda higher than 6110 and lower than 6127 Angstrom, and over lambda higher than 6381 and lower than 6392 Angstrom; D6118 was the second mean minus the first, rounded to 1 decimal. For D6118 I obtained -0.8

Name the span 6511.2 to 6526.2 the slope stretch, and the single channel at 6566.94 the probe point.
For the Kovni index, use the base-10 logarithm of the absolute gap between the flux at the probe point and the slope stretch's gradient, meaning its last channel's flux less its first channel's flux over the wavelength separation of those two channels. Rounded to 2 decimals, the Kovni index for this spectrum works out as 1.32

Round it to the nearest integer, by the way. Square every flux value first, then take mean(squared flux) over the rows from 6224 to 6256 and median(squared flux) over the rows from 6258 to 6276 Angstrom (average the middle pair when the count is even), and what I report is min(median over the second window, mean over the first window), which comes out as 628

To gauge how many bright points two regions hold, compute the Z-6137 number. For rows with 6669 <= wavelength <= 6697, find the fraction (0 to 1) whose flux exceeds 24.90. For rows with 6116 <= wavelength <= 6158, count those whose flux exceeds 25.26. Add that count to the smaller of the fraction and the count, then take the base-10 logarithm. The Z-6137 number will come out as 1.0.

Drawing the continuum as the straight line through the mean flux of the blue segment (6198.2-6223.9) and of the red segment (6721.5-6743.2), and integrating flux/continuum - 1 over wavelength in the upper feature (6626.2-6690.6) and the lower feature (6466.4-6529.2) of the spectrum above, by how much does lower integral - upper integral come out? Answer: 0.3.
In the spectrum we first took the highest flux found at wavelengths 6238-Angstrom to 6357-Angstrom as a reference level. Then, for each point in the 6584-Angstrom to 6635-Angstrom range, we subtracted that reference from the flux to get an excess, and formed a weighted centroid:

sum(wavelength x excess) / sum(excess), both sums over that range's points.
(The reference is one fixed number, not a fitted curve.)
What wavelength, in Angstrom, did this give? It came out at 6611.5 Angstrom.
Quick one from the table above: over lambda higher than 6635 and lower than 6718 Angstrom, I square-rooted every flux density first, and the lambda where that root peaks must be 6698.28 Angstrom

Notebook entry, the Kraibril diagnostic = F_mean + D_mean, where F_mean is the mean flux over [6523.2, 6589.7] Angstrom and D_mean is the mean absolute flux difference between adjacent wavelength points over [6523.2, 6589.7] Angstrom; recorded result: 25.7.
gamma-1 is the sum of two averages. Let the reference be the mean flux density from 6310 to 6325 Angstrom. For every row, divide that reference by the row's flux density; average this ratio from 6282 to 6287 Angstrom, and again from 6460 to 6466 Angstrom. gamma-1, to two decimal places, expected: 2.01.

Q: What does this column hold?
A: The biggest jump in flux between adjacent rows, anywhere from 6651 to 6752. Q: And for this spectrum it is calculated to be 1.22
